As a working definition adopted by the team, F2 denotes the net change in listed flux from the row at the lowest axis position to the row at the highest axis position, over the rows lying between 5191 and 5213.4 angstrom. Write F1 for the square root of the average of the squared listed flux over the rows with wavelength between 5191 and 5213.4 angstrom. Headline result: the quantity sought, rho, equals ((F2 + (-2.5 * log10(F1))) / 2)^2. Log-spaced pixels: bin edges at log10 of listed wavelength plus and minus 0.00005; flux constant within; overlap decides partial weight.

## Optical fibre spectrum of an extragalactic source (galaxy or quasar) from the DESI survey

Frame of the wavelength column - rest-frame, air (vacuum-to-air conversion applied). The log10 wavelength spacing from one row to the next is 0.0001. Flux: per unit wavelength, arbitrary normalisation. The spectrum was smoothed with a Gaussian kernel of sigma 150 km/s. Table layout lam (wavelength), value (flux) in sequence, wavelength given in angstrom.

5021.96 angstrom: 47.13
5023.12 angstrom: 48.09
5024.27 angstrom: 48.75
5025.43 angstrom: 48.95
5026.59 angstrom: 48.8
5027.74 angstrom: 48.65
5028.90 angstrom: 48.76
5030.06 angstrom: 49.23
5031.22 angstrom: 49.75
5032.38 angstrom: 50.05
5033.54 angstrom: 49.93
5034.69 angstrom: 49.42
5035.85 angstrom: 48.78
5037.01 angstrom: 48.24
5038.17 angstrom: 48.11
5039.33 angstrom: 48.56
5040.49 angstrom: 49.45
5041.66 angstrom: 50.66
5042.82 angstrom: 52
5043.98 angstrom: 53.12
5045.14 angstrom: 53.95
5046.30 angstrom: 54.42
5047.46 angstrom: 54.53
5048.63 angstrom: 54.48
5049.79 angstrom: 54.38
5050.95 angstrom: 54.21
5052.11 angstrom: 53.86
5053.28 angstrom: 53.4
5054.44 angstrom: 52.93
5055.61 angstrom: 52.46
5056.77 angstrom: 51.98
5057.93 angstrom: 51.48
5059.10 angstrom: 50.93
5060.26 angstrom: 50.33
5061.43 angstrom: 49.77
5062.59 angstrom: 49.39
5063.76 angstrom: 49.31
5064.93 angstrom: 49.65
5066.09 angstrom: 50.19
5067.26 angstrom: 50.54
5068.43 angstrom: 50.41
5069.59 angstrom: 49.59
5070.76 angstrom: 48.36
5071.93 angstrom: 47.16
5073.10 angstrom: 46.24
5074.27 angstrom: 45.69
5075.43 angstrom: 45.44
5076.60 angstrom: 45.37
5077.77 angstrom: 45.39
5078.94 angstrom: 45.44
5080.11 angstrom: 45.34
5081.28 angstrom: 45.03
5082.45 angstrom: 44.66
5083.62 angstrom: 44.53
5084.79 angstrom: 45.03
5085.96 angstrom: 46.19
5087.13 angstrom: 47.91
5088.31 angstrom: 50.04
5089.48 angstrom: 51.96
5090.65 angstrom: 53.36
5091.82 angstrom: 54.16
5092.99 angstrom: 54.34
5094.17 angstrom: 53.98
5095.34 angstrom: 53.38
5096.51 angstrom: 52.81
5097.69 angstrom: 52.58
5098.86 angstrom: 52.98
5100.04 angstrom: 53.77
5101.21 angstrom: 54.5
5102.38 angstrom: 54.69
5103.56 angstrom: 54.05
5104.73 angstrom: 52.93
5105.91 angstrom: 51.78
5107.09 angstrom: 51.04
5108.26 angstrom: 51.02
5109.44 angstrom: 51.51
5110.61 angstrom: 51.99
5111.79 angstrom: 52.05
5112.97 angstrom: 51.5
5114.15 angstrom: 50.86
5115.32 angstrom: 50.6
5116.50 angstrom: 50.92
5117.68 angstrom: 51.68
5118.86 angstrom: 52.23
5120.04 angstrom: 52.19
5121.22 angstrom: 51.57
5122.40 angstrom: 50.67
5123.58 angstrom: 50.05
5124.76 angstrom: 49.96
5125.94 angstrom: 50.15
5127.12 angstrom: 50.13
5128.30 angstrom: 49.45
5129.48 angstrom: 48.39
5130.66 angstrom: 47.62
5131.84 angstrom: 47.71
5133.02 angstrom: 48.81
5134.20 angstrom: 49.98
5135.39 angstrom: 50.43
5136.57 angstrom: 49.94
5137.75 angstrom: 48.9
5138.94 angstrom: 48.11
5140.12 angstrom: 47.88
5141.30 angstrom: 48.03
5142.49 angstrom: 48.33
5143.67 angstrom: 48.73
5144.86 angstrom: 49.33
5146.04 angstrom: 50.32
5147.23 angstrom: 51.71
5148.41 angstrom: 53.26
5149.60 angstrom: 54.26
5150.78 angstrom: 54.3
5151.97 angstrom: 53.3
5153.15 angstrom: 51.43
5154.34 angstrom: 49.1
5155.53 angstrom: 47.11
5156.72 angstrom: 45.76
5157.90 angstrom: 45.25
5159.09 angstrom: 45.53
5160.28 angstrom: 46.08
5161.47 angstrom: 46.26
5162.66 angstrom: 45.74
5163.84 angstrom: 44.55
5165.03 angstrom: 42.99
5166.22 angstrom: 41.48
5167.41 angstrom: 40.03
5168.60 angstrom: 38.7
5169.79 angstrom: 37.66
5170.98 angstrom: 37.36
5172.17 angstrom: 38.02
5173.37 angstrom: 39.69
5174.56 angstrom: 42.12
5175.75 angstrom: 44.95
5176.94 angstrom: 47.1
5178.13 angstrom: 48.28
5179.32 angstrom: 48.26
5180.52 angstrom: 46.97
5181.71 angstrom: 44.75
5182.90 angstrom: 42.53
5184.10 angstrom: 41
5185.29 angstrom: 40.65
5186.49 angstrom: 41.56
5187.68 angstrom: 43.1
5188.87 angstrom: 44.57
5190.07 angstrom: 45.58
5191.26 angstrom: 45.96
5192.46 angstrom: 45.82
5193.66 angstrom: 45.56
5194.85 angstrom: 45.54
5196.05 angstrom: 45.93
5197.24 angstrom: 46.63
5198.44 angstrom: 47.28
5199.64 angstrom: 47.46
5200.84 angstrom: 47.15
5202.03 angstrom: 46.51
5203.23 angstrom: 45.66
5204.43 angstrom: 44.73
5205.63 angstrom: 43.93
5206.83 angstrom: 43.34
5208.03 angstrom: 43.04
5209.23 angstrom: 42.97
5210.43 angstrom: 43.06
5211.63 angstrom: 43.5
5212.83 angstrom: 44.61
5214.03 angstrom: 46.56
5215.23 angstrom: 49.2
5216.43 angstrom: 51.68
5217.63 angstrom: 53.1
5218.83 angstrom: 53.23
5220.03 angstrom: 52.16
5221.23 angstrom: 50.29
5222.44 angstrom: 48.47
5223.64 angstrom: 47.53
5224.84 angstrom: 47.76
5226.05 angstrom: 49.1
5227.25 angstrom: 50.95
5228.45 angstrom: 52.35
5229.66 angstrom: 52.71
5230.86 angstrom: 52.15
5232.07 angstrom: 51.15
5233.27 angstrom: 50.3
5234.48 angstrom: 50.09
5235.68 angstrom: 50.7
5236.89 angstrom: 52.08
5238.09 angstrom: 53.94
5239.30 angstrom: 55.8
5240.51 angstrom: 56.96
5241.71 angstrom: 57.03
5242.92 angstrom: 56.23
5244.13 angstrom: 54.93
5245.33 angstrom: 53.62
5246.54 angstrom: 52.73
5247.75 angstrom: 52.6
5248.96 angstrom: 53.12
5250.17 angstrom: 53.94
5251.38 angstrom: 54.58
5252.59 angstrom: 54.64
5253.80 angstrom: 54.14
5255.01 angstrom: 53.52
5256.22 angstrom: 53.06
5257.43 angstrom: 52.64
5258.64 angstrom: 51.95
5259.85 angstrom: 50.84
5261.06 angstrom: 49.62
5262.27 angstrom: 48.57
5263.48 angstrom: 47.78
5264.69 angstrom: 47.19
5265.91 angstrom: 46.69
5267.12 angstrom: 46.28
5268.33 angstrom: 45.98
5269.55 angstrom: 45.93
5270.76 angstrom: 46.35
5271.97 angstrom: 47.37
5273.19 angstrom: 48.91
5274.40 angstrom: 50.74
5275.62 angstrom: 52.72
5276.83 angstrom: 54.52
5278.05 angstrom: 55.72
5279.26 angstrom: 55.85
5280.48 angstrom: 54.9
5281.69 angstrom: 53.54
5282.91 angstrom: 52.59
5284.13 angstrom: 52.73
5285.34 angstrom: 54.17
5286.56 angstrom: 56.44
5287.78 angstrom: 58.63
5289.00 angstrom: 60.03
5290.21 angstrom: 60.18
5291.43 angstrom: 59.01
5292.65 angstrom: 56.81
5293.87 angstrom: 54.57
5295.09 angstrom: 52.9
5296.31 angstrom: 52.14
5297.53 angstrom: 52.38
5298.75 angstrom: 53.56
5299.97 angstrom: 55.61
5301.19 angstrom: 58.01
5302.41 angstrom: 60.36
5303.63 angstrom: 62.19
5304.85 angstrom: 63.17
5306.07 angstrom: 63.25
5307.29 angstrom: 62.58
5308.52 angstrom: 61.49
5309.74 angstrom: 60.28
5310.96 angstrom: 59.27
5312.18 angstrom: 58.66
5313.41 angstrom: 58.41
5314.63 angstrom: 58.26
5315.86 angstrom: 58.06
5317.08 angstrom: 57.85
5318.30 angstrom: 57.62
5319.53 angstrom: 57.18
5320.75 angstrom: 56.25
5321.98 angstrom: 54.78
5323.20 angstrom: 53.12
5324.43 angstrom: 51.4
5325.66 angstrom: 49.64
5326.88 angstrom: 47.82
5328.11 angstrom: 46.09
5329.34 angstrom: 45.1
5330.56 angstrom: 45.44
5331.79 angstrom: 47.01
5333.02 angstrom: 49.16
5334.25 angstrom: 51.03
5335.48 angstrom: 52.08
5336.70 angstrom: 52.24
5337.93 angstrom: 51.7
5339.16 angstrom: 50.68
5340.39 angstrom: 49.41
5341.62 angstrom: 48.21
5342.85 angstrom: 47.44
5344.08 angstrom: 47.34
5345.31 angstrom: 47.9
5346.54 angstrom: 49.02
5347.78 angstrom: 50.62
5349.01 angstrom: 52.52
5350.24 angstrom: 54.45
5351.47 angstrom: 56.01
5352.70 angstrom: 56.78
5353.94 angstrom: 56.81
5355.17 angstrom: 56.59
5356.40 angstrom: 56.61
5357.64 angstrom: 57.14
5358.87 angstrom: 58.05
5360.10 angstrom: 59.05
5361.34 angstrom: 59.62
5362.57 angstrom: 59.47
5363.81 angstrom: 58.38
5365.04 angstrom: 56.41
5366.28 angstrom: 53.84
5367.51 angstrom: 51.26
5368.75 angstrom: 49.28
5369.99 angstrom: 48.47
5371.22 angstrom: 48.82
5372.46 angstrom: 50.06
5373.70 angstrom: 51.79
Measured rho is 7.5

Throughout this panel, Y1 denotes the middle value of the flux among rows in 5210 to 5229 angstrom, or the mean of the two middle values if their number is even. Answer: 49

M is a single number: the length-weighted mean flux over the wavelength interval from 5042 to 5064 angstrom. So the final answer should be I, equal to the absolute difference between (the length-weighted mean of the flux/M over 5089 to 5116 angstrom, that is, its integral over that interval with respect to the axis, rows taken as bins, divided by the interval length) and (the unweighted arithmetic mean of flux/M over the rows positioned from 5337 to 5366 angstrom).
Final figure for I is 0.023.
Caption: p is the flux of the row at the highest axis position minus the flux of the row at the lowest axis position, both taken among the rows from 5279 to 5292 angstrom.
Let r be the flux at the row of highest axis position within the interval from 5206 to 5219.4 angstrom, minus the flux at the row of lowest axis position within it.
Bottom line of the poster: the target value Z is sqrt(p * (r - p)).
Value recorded 4.6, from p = 3.2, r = 10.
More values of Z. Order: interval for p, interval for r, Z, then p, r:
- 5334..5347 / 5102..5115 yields 1.9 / -2.0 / -4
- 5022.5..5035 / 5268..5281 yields 3.2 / 1.3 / 9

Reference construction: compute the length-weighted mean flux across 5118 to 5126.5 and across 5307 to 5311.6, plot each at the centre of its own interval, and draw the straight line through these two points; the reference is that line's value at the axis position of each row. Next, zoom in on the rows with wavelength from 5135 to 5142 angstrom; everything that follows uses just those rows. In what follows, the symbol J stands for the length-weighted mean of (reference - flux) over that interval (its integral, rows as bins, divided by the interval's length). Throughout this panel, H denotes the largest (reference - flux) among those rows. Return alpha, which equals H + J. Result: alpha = 7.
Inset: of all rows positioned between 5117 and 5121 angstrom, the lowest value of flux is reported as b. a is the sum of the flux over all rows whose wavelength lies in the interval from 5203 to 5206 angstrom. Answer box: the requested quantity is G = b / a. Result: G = 0.385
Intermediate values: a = 134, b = 51.68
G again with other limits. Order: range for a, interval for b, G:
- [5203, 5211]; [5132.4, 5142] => 0.156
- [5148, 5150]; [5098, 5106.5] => 0.482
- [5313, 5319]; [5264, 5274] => 0.158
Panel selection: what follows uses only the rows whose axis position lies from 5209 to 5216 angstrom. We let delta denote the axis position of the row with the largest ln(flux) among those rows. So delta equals 5215.23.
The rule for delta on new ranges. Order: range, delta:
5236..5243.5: 5241.71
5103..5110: 5103.56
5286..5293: 5290.21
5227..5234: 5229.66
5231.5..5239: 5238.09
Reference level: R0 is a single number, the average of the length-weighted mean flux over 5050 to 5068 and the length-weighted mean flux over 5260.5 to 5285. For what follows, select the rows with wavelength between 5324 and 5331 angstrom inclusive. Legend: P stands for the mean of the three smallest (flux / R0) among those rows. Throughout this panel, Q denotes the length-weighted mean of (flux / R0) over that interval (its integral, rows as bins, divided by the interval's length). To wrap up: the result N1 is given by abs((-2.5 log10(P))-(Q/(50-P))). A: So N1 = 0.10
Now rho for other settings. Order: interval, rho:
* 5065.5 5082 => 21.8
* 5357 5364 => 2.5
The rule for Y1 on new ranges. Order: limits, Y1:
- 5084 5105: 53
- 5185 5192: 44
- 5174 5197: 46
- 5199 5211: 44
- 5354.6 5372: 57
